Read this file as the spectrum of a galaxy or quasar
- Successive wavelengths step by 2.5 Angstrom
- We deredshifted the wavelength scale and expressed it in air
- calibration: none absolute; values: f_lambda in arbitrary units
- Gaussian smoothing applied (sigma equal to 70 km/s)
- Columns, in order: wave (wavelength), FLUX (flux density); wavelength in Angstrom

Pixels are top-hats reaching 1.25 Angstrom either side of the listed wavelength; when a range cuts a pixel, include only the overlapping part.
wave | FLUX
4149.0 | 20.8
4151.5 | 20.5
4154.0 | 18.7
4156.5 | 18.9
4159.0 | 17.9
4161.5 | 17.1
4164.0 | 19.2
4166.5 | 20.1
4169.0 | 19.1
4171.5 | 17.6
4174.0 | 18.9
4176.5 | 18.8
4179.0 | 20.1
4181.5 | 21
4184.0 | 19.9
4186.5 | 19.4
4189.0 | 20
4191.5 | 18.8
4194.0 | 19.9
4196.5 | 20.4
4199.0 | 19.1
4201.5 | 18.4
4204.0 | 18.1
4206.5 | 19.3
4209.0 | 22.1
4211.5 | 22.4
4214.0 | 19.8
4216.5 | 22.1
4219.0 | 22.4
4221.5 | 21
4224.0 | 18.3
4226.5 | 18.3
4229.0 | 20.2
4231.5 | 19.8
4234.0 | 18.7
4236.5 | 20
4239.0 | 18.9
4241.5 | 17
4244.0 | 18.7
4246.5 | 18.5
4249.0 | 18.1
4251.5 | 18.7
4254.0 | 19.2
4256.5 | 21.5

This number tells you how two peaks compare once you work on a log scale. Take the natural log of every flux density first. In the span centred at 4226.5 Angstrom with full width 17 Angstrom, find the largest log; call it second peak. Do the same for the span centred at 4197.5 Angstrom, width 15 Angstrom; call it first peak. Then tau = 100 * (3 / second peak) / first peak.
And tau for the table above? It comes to 32.00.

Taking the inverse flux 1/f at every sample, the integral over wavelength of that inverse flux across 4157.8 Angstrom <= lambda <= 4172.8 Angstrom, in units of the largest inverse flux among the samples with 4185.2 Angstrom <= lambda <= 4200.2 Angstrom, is 15.3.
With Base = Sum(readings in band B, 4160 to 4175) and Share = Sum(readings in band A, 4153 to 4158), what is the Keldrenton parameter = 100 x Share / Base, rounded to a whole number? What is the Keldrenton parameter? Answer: 34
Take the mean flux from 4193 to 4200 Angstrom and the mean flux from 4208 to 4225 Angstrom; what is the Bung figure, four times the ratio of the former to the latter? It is 3.74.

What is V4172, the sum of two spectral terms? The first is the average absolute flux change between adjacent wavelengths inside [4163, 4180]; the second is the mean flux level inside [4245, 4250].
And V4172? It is 19.3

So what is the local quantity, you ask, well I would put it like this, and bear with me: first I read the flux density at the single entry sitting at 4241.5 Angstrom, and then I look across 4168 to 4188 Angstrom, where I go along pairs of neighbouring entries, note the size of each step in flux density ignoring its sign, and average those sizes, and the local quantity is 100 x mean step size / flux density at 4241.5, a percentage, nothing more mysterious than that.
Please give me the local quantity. 5.6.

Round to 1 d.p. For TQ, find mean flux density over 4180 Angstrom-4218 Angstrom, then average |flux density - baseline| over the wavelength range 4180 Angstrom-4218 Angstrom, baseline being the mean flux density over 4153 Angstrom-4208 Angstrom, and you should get 1.2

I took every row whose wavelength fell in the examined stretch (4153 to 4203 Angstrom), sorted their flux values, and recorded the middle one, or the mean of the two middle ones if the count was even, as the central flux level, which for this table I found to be 19.10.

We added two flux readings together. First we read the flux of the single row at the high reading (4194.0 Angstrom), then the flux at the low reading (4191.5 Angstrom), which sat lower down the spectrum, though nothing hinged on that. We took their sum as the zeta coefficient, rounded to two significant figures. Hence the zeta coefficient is 39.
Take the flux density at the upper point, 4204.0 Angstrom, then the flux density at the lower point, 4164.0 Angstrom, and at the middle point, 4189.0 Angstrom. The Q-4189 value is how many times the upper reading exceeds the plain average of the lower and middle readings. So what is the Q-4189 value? 0.92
